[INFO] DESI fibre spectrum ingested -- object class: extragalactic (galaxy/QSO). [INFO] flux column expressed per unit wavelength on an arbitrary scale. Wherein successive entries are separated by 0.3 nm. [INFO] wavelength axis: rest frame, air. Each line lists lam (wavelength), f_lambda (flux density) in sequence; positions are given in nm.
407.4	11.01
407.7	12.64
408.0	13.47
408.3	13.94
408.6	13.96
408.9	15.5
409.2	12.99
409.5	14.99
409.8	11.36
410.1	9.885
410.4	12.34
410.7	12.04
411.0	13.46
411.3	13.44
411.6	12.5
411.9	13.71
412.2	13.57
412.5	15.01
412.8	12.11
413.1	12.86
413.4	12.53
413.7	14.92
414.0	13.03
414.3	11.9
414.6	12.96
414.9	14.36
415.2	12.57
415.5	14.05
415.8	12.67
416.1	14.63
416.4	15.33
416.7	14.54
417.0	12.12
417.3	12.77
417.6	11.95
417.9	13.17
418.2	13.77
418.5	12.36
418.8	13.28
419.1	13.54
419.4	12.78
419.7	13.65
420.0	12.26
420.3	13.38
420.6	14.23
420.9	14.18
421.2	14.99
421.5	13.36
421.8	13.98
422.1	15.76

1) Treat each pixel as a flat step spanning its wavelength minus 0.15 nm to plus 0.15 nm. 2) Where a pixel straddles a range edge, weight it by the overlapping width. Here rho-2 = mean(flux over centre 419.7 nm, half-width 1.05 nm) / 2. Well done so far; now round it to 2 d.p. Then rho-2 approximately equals 6.65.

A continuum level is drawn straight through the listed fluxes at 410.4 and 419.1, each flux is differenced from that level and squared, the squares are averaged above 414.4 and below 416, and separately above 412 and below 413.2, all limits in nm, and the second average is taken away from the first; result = -1.1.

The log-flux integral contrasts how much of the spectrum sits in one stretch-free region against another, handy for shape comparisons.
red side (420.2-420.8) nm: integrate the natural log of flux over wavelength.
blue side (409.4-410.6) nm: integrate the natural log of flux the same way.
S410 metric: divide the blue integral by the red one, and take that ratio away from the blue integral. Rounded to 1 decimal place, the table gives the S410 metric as 1.1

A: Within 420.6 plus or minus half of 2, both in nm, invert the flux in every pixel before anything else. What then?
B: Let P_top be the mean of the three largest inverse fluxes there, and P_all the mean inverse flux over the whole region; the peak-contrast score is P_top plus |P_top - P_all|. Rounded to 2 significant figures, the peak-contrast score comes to 0.081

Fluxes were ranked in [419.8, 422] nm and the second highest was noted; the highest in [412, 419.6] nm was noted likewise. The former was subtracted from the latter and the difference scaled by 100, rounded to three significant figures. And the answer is 110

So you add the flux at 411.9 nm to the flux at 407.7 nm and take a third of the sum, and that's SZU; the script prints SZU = 8.8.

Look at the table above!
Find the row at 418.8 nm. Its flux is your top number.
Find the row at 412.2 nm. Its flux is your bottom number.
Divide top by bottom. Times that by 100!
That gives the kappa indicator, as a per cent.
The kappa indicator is 98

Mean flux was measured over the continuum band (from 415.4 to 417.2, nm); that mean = 13.9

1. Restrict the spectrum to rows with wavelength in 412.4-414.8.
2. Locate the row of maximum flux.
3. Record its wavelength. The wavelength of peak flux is 412.5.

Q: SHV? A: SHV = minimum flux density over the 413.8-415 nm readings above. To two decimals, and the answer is 11.90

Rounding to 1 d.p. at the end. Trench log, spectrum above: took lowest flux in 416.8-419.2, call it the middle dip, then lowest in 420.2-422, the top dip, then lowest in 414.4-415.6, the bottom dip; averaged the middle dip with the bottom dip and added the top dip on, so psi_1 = 25.6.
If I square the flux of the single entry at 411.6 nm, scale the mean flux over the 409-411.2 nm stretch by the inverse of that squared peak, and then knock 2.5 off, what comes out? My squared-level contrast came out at -2.420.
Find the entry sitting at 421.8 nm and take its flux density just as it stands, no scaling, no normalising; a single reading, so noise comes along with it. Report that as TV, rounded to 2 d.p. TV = 13.98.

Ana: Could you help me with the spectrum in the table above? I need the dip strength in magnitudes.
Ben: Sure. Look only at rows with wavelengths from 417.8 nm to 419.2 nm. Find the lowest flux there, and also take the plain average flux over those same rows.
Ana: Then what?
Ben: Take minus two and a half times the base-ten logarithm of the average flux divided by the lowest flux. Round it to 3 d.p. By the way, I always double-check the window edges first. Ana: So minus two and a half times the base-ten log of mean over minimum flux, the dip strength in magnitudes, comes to -0.073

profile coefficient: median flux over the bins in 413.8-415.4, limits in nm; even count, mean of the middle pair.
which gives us 13.0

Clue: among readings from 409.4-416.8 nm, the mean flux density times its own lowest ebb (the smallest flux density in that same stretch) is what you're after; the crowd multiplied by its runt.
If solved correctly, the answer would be 131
